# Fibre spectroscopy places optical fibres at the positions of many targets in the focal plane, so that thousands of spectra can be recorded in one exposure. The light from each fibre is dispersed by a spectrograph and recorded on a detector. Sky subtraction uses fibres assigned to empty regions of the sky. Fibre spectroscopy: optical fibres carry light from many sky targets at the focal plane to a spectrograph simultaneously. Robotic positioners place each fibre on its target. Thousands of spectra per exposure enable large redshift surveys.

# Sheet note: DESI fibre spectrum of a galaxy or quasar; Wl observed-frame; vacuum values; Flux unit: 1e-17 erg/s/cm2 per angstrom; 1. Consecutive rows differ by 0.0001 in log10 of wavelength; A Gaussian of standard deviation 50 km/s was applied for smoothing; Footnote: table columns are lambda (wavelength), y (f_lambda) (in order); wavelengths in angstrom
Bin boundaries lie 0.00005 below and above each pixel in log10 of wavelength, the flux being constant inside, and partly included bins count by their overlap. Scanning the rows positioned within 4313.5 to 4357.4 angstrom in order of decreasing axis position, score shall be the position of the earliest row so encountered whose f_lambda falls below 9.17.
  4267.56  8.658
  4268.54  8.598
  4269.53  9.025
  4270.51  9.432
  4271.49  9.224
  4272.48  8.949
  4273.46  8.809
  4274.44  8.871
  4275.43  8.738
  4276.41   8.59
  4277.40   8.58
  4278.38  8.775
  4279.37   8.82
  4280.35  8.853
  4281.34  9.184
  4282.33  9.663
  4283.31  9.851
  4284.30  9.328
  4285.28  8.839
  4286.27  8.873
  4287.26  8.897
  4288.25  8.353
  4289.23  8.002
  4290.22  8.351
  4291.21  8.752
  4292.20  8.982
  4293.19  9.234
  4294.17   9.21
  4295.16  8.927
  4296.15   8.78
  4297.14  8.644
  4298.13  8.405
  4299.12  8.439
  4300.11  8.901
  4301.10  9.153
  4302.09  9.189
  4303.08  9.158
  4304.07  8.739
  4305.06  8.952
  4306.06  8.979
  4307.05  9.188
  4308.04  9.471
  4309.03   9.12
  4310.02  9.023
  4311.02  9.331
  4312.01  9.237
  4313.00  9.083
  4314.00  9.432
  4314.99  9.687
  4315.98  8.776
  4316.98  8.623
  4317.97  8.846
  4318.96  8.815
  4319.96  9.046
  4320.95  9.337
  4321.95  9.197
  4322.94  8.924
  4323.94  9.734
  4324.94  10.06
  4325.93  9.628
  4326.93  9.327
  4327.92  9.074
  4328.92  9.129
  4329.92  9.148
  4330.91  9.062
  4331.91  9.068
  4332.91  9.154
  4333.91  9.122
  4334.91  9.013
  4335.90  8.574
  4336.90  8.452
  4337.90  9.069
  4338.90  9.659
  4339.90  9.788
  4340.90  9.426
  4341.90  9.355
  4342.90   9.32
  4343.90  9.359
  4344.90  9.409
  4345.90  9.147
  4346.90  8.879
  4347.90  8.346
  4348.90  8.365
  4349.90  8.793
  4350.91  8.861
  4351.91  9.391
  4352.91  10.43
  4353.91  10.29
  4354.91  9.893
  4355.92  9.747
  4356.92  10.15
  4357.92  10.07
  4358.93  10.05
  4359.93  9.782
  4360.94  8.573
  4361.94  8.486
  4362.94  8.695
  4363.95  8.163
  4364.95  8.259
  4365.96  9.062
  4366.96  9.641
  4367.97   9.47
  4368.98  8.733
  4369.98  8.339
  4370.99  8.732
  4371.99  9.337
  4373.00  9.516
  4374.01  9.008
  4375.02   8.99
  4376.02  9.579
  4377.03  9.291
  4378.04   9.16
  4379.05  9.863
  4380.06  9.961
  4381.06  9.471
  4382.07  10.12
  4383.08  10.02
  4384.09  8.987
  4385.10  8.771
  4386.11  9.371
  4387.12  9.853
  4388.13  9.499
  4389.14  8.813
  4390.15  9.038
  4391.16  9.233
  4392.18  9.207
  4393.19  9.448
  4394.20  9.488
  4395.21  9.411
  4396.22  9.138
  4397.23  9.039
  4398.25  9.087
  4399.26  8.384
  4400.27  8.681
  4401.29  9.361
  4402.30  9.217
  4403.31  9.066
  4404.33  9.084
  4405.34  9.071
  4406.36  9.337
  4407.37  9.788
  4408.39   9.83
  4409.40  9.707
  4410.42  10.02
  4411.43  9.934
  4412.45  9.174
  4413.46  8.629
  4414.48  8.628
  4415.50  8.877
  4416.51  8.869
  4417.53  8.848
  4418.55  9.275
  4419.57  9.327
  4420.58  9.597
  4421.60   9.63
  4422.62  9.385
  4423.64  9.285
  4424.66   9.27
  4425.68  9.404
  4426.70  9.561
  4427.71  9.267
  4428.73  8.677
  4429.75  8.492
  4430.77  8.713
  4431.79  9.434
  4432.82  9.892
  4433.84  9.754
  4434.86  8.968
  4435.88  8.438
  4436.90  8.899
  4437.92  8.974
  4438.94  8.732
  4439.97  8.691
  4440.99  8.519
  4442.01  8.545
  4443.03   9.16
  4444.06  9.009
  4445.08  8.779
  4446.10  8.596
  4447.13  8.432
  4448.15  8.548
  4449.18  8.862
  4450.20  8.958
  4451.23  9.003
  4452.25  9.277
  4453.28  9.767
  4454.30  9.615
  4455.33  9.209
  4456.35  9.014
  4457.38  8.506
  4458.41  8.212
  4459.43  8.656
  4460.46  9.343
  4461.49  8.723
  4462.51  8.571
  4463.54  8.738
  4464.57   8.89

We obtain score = 4350.91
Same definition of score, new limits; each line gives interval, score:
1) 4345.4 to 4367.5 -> 4365.96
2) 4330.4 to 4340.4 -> 4337.90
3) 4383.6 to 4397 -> 4396.22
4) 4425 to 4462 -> 4461.49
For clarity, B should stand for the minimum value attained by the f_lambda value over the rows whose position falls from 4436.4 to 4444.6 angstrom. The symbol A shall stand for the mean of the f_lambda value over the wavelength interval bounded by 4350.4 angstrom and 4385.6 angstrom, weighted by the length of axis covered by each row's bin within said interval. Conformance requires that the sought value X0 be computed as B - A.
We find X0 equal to -0.82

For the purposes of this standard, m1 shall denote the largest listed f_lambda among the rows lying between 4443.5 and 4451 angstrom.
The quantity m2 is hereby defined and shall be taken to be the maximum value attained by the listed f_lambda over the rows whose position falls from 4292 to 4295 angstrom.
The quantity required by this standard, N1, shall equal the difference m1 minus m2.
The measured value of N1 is -0.2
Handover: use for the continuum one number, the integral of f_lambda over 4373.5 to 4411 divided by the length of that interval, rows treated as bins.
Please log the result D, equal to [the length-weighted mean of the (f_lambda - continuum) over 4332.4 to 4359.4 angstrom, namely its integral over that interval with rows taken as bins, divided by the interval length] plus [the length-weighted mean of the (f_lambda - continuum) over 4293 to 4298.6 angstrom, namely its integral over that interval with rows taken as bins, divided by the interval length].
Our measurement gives -0.49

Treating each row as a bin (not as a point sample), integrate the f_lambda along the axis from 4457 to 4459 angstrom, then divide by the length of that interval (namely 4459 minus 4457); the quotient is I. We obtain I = 8.37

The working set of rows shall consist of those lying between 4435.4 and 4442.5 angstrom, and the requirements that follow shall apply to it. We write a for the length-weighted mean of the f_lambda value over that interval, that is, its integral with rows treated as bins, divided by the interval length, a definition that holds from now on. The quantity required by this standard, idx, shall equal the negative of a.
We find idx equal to -8.69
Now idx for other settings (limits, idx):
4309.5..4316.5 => -9.22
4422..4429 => -9.29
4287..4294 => -8.68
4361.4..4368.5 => -8.82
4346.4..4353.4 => -9.01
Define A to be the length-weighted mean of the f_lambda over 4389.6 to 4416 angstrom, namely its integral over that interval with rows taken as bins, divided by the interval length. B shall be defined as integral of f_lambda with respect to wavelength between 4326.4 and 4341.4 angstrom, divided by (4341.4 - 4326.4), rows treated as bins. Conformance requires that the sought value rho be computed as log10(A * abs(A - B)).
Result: -0.09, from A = 9.2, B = 9.14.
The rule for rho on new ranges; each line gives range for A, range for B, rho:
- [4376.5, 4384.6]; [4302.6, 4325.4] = 0.63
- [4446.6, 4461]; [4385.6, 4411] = 0.48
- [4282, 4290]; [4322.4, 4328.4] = 0.67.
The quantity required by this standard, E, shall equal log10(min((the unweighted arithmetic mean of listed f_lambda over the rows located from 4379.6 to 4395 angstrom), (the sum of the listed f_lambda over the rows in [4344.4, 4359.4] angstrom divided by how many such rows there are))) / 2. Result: 0.487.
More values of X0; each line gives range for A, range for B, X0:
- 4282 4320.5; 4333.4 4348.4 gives -0.64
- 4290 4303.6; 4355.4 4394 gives -0.71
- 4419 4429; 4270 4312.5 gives -1.36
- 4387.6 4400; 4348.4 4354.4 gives -0.78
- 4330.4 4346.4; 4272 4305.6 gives -1.19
